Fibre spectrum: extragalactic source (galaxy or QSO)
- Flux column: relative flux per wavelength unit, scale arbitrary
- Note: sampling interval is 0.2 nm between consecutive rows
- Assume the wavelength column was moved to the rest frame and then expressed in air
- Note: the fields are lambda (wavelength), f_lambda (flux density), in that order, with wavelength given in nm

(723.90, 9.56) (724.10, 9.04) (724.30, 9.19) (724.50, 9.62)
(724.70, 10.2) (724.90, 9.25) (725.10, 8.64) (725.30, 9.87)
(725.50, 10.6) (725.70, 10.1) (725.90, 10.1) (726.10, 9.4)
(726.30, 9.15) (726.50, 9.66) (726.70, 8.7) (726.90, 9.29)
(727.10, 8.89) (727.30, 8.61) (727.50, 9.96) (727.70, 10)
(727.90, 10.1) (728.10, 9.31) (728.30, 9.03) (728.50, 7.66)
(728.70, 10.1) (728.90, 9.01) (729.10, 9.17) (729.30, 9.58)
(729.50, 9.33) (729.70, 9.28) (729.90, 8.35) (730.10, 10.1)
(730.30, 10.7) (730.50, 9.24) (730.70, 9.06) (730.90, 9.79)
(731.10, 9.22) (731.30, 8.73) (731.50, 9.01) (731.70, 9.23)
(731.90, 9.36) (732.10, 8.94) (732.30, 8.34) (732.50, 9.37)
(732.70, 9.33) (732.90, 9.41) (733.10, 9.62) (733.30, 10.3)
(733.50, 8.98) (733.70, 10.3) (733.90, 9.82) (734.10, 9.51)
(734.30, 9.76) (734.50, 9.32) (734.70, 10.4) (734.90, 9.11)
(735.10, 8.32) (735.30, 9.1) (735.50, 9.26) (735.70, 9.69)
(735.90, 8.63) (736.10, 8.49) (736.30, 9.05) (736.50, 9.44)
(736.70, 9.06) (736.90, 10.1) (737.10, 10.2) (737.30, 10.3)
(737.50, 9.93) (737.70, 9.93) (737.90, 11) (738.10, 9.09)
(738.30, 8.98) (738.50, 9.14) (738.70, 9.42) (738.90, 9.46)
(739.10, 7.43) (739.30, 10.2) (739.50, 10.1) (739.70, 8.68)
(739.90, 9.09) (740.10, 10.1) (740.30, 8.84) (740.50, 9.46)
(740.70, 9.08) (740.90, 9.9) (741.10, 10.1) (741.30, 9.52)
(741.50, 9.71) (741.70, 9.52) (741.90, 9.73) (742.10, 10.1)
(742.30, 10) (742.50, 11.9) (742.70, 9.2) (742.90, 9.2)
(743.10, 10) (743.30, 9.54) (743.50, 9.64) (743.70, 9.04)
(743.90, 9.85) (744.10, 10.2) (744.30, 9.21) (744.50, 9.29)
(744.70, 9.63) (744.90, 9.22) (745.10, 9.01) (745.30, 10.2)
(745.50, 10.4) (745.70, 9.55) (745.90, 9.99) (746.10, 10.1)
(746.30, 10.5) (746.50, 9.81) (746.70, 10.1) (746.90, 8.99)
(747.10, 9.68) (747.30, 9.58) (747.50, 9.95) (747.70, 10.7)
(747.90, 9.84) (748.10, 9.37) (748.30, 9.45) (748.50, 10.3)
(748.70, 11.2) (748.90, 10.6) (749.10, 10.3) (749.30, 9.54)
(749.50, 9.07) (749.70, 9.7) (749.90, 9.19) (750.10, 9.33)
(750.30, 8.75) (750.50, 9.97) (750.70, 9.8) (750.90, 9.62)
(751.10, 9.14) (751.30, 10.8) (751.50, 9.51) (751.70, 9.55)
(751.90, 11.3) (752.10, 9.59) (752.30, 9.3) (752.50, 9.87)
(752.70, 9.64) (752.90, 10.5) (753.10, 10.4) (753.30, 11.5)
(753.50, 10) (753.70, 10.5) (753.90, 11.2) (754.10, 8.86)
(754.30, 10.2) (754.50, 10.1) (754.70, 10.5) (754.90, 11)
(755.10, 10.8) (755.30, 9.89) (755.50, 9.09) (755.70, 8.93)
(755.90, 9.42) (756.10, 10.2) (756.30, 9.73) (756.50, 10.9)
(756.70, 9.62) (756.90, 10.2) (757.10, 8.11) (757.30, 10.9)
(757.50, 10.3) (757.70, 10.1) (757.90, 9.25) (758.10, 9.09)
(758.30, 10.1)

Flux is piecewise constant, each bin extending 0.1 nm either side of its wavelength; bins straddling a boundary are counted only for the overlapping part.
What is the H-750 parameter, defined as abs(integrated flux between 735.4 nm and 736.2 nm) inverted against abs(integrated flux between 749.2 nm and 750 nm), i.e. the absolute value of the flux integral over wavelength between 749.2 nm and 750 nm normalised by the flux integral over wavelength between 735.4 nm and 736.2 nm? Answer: 1.04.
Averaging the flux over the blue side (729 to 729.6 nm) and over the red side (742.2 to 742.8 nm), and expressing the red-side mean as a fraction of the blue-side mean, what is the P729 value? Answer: 1.11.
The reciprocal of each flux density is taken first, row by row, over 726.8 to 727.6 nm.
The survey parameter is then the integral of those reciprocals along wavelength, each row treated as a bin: 0.087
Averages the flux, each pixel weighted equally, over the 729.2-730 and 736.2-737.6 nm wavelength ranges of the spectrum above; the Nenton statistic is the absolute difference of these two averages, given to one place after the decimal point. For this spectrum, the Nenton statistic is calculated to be 0.6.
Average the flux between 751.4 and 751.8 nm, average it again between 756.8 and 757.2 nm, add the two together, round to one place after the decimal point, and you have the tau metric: 18.7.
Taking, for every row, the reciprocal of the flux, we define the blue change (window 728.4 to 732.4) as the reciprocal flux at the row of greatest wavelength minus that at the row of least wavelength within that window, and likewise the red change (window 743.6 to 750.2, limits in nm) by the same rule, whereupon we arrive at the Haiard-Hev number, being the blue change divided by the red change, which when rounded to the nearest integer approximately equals 3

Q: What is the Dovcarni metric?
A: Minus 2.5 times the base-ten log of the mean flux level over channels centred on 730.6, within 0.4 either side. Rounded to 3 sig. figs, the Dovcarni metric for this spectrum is -2.47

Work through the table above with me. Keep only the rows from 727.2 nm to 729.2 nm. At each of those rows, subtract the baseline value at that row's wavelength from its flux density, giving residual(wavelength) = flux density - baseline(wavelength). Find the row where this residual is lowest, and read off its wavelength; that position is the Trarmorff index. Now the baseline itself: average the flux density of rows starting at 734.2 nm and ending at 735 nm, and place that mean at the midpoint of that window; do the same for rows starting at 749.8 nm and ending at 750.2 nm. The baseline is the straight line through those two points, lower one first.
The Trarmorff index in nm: 728.50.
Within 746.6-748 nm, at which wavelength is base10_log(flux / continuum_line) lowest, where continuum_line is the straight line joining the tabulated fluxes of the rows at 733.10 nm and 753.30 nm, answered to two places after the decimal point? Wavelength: 746.90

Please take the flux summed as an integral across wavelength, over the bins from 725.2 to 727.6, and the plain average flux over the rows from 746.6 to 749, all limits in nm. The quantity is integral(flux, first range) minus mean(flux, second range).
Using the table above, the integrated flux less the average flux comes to 12.9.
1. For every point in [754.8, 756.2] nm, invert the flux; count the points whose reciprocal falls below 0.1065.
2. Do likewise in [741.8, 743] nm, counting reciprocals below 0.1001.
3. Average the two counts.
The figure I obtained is 4.0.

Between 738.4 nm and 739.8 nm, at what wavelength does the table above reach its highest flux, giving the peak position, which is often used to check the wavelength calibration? 739.30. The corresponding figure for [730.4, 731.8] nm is 730.90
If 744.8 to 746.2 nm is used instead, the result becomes 745.50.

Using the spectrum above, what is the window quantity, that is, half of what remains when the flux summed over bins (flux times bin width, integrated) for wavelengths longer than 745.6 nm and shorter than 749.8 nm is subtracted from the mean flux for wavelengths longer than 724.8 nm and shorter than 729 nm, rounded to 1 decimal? -16.1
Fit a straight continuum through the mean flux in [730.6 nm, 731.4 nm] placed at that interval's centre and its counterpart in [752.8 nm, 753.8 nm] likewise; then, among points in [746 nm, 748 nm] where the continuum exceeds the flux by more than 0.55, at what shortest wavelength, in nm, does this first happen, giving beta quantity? 746.90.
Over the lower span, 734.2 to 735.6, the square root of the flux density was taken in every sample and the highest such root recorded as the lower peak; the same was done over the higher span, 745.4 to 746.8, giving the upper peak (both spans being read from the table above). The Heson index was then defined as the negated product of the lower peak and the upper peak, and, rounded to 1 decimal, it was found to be -10.4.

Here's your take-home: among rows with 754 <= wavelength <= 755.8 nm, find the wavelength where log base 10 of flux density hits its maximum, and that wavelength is 754.90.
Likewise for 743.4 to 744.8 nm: 744.10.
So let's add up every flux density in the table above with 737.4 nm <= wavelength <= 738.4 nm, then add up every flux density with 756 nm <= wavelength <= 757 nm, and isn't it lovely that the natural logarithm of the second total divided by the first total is 0.035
